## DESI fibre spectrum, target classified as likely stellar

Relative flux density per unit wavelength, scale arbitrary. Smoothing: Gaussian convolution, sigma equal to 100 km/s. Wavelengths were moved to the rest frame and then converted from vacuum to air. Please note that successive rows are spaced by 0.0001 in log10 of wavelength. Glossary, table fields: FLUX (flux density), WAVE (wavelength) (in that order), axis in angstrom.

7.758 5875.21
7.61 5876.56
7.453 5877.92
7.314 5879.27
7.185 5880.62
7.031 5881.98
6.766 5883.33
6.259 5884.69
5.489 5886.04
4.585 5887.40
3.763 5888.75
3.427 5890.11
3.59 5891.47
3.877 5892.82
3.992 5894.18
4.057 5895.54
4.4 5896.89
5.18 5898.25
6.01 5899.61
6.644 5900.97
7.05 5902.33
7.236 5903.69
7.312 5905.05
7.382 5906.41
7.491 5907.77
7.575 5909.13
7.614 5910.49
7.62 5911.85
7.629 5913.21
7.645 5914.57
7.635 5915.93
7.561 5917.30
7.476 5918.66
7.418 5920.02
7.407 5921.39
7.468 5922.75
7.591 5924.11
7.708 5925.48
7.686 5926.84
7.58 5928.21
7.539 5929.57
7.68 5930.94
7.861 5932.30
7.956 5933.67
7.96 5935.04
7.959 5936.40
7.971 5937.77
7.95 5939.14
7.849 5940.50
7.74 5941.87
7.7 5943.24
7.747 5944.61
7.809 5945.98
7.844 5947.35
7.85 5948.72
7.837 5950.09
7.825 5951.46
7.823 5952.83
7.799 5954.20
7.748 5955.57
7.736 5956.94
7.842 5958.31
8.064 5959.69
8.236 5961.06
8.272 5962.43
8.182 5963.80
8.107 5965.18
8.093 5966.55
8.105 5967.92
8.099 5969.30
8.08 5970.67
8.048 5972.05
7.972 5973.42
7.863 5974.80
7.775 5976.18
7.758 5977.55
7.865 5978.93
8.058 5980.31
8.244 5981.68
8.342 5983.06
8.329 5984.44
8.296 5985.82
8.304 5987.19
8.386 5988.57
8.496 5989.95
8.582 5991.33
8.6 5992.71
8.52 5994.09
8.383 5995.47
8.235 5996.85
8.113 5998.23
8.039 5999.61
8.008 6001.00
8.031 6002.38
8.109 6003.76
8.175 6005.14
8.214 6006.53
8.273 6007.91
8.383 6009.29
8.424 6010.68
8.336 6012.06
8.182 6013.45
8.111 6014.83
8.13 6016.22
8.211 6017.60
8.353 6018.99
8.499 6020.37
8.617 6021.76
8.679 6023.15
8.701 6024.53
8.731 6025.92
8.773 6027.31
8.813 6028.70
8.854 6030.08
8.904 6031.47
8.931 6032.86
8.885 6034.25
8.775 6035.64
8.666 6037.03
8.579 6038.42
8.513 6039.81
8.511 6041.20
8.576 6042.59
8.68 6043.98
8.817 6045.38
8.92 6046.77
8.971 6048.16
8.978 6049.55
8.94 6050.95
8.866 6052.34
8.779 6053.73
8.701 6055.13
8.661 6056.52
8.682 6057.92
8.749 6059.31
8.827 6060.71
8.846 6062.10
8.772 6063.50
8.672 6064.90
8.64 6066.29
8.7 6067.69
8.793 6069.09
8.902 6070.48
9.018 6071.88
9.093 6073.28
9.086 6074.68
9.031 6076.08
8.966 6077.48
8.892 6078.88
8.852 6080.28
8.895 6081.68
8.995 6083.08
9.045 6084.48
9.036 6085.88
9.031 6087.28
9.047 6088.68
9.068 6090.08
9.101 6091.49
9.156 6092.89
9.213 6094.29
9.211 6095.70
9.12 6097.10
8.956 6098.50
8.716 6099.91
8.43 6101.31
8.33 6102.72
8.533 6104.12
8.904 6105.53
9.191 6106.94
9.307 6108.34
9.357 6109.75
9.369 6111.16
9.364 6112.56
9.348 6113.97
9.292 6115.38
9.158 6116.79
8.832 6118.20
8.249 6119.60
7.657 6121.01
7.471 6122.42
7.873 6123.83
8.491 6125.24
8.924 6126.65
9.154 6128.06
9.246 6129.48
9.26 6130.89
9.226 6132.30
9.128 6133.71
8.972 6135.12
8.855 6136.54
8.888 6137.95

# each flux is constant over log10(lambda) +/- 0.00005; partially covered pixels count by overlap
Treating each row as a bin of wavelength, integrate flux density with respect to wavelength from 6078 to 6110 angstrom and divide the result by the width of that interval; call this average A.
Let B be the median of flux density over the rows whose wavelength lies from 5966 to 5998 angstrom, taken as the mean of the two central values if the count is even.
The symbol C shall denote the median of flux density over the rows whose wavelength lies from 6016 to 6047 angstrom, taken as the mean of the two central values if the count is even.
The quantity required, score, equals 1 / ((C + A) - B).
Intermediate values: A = 9.0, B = 8.2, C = 8.7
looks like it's 0.106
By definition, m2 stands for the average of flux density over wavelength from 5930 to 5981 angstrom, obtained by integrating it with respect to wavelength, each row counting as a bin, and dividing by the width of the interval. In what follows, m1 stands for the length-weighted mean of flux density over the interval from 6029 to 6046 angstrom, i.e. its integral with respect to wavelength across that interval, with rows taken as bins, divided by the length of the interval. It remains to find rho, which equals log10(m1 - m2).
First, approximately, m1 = 8.73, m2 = 7.9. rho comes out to -0.09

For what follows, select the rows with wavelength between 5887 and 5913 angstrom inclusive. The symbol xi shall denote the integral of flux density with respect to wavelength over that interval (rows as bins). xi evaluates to 150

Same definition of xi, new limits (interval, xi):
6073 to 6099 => 235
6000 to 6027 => 225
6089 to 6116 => 244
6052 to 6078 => 230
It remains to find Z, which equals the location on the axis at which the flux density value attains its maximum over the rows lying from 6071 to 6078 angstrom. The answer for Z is 6073.28 angstrom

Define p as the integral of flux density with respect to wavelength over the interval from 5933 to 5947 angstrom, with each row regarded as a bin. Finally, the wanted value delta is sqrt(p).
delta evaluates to 10.5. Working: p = 110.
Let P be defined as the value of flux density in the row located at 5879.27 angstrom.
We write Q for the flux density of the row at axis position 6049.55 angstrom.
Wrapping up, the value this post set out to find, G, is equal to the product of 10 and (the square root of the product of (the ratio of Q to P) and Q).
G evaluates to 33.2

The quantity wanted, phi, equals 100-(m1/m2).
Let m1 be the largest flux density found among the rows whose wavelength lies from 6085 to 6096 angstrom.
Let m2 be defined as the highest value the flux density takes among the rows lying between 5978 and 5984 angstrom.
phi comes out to 98.9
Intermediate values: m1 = 9.213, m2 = 8.342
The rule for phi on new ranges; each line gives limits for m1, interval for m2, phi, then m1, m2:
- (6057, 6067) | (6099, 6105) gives 99.0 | 8.846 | 8.716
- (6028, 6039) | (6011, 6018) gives 98.9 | 8.931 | 8.336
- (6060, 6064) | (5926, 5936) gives 98.9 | 8.846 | 7.96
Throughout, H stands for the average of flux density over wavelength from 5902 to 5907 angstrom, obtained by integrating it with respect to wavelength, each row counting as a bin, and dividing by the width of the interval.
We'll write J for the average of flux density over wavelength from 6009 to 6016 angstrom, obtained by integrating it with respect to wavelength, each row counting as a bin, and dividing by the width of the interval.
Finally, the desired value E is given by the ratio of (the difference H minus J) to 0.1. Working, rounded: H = 7.3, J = 8.3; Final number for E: -10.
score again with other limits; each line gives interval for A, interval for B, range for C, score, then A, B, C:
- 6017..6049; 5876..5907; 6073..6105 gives 0.087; 8.7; 6.3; 9.0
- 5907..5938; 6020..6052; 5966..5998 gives 0.141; 7.6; 8.8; 8.2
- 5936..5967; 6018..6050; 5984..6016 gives 0.134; 7.9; 8.7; 8.3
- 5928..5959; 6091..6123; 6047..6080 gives 0.133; 7.8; 9.1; 8.8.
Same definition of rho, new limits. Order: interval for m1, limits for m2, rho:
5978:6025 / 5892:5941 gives 0.09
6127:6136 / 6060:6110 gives -0.68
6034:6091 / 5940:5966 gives -0.02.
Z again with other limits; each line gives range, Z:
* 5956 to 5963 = 5962.43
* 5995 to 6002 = 5995.47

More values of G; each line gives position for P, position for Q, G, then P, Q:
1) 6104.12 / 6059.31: 30.0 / 8.533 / 8.749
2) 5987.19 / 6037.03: 30.1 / 8.304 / 8.666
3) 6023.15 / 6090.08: 30.8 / 8.679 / 9.068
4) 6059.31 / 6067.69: 29.4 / 8.749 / 8.7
